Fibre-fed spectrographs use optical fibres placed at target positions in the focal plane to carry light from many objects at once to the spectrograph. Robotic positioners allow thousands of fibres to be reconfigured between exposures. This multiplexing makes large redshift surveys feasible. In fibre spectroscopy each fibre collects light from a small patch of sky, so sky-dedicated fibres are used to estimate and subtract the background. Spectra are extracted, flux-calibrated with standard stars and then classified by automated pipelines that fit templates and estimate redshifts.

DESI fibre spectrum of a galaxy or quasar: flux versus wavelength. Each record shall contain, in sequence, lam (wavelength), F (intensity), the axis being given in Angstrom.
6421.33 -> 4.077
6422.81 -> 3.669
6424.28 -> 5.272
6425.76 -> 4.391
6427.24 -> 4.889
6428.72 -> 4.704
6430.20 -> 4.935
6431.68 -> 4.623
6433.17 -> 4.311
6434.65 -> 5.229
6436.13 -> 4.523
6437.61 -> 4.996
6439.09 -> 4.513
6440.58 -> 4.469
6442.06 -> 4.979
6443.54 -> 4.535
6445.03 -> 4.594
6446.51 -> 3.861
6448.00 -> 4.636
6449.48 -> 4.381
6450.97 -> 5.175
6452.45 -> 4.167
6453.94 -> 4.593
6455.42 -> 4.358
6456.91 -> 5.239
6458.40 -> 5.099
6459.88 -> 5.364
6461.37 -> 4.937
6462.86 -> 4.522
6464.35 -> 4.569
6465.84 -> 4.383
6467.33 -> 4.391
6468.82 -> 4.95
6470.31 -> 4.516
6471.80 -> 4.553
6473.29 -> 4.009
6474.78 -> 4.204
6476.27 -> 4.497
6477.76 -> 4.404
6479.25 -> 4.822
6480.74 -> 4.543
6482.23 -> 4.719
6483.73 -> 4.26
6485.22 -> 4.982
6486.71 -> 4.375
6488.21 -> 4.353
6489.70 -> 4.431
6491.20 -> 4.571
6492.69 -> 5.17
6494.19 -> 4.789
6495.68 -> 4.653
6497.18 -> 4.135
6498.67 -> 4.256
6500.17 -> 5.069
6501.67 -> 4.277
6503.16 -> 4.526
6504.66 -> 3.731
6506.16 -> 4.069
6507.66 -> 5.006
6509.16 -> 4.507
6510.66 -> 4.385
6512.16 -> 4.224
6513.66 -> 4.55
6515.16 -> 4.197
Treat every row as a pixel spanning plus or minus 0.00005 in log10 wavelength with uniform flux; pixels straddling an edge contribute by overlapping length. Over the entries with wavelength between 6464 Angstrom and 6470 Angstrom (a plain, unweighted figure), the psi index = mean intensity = 4.57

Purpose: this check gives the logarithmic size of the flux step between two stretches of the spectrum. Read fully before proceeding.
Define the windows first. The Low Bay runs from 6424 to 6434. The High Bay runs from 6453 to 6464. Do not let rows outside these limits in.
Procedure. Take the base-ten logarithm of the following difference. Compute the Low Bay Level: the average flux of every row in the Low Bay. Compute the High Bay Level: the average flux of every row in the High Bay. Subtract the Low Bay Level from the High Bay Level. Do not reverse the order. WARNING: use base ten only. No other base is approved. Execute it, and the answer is -0.85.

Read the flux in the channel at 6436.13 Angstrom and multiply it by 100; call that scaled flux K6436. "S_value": 452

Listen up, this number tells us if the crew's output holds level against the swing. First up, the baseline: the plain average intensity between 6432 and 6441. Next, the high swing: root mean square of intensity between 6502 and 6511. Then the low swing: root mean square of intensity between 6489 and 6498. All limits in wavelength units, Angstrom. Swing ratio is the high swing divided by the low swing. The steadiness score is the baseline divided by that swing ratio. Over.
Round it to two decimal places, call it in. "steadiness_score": 4.94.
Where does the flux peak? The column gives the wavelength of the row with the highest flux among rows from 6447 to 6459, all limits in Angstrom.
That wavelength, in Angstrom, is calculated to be 6456.91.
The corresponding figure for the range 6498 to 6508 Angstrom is 6500.17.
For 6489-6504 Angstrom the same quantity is 6492.69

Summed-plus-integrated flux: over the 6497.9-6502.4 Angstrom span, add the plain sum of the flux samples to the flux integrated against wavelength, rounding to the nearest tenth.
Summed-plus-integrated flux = 34.0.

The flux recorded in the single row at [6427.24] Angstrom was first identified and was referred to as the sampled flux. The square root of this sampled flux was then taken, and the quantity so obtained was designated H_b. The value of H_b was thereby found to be 2.21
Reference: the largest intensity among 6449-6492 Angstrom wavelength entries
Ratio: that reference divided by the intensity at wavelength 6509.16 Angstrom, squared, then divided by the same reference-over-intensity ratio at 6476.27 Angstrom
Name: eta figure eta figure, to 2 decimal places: 1.19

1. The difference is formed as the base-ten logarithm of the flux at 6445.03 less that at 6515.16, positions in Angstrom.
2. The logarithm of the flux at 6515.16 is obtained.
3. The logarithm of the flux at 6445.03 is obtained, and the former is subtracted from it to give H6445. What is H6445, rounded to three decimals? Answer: 0.039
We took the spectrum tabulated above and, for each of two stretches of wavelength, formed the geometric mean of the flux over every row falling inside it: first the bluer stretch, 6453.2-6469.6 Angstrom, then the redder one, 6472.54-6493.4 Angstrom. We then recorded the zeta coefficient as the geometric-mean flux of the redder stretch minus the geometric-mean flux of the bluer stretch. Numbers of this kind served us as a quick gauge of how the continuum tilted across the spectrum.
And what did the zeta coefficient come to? -0.24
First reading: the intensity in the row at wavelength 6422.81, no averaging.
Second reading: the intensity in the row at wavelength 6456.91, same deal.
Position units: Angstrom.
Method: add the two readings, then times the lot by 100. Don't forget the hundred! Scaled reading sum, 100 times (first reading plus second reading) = 891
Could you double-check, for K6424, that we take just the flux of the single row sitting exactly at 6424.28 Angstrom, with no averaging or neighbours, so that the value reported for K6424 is 5.272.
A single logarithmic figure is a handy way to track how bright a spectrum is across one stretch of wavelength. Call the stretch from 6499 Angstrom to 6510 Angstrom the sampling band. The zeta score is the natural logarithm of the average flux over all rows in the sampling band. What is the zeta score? 1.49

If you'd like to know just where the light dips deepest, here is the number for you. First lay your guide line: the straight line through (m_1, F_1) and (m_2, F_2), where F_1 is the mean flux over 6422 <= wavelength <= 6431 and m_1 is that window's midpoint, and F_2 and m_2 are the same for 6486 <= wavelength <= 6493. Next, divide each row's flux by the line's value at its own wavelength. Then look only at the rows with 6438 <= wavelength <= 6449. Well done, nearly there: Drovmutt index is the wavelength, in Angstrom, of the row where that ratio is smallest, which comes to 6446.51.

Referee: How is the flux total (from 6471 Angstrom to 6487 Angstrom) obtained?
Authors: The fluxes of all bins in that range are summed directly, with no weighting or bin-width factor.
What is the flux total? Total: 49.4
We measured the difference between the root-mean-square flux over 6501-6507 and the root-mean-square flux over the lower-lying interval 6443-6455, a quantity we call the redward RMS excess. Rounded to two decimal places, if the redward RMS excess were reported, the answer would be -0.35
